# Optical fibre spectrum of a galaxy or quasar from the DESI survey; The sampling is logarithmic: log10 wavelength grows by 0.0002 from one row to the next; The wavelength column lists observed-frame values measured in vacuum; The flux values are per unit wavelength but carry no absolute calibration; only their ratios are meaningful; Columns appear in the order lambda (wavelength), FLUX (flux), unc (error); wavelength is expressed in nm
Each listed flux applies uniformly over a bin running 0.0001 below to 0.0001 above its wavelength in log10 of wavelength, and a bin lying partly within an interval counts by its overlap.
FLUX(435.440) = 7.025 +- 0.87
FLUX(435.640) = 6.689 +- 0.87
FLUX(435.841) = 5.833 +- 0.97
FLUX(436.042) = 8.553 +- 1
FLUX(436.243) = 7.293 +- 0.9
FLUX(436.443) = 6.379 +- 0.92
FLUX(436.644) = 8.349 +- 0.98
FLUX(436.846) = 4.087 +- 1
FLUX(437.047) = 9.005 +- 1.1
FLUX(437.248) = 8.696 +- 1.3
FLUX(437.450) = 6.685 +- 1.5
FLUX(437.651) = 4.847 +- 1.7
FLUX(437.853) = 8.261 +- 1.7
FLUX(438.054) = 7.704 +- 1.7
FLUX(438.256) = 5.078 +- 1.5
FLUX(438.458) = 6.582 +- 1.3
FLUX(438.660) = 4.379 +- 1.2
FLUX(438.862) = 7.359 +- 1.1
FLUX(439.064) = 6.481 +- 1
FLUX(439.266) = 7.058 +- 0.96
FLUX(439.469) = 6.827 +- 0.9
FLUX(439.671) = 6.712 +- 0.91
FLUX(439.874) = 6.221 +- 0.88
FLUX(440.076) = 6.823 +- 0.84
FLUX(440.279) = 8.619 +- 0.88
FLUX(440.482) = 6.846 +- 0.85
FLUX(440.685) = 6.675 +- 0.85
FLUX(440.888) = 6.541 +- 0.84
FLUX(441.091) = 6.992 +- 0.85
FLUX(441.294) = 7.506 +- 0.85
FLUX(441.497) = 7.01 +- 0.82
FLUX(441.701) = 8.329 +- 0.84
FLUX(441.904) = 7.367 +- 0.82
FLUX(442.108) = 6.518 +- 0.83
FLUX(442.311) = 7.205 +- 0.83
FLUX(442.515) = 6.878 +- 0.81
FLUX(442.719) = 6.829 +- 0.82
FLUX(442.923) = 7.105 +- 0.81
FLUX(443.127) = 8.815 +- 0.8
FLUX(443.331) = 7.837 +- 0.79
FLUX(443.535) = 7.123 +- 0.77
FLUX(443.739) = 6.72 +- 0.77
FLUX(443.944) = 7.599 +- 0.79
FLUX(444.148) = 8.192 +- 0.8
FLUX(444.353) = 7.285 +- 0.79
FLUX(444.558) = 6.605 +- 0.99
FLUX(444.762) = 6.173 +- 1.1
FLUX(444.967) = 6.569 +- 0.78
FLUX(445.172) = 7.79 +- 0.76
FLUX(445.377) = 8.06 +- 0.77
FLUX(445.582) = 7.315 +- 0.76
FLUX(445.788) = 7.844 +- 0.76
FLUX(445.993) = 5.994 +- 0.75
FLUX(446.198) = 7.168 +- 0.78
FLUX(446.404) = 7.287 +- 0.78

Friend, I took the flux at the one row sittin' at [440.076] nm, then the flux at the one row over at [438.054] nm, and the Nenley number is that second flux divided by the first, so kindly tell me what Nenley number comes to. 1.1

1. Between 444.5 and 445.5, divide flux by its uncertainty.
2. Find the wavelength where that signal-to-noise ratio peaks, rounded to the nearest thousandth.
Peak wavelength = 445.377 nm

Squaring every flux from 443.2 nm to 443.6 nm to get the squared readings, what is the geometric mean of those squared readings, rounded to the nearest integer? 56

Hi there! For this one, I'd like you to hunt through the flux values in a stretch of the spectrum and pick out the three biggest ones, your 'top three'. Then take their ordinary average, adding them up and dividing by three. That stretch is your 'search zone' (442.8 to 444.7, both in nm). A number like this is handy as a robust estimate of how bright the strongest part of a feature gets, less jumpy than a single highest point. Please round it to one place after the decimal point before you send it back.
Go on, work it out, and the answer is 8.3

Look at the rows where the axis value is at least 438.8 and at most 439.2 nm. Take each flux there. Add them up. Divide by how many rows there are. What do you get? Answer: 6.9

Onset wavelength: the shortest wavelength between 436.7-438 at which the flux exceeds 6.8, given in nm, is 437.047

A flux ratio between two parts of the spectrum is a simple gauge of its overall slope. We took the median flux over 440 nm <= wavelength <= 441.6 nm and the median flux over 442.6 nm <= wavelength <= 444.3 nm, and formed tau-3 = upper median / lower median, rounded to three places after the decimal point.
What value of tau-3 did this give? 1.064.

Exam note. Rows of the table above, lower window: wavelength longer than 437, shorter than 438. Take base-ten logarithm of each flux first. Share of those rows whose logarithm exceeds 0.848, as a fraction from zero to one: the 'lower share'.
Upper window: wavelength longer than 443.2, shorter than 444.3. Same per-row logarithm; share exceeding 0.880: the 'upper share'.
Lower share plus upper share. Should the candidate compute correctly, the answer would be 1.20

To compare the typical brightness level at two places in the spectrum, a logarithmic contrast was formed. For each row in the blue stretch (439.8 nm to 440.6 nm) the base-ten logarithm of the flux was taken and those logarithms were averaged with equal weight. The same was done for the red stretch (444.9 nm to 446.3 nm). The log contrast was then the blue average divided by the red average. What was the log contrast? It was 0.990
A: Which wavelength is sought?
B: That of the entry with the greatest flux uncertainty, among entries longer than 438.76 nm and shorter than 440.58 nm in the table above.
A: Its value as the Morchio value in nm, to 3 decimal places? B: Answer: 438.862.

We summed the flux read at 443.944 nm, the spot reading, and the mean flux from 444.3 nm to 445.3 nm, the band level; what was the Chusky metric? 14.5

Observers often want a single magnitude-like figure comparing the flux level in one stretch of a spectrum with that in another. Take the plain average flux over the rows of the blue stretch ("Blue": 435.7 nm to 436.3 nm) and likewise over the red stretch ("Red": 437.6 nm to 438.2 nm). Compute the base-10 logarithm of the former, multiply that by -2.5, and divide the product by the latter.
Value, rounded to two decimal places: -0.31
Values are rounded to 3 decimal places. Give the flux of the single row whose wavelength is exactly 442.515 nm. 6.878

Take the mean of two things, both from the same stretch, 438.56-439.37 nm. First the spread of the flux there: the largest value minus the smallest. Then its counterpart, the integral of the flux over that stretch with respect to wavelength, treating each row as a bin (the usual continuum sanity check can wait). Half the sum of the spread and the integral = 4.05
